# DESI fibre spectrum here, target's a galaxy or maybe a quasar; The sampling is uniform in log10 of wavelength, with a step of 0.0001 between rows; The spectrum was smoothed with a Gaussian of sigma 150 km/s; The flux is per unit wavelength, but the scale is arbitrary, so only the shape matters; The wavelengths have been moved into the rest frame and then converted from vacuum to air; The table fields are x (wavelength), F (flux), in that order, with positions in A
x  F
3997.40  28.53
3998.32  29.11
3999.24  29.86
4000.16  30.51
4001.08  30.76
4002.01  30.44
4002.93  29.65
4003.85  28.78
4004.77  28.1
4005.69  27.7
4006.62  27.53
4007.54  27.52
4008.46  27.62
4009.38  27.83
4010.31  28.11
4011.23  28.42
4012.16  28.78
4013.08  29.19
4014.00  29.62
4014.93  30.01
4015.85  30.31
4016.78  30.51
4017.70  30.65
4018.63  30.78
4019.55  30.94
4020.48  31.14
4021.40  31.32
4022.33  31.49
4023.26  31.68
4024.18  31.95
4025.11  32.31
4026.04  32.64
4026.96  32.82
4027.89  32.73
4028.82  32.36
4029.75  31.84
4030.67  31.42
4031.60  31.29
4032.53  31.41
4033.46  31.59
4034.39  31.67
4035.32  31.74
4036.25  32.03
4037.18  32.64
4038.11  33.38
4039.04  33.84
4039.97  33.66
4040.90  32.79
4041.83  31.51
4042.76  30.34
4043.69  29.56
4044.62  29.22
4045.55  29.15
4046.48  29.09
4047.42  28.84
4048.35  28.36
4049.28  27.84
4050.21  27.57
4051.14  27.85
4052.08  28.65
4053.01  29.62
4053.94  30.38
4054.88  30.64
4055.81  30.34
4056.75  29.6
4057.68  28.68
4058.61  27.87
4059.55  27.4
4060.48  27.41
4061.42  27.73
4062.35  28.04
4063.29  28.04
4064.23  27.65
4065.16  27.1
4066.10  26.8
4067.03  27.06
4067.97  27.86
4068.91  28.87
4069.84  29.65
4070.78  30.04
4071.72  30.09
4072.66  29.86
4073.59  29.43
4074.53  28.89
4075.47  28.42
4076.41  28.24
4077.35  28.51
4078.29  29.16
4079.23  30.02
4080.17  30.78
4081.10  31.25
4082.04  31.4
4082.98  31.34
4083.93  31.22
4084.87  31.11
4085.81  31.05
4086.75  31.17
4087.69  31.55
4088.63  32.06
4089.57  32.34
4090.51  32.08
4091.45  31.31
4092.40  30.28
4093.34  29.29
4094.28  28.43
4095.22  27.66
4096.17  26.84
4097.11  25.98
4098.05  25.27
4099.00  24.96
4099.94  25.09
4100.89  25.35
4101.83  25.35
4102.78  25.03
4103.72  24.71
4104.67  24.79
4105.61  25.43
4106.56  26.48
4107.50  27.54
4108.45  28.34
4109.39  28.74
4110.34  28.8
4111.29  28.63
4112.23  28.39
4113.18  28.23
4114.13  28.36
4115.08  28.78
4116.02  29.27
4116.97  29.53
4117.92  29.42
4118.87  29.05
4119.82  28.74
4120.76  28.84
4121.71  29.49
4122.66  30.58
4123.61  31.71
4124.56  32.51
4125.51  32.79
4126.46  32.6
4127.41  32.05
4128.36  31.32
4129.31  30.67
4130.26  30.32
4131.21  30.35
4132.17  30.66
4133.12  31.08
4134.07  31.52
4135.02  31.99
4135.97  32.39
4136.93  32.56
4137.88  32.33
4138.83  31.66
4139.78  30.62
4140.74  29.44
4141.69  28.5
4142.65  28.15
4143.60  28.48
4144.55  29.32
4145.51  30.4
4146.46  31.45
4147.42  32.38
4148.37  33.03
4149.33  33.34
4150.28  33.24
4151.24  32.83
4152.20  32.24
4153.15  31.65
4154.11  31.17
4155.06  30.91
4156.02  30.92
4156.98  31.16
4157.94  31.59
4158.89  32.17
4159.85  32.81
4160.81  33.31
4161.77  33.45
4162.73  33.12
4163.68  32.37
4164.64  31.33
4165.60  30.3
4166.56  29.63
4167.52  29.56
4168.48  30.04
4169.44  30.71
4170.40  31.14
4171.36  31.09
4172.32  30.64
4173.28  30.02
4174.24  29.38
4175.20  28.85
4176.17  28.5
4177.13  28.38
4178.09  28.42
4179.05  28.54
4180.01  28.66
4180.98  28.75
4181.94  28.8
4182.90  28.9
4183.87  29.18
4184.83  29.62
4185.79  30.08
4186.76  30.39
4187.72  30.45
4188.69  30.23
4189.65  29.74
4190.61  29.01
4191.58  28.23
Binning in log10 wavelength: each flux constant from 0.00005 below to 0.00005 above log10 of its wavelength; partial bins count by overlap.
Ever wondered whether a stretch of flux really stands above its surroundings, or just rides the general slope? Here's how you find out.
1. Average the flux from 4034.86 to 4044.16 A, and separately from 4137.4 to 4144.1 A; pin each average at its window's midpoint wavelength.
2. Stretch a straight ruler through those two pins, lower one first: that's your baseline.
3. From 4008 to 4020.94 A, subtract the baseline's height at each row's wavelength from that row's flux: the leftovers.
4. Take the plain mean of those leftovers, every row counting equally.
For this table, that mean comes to -3.1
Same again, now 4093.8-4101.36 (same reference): -4.7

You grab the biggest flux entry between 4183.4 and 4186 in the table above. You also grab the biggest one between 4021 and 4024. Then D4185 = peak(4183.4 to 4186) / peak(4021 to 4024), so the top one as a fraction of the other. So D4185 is 0.95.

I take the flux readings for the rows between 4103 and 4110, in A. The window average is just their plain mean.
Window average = 26.6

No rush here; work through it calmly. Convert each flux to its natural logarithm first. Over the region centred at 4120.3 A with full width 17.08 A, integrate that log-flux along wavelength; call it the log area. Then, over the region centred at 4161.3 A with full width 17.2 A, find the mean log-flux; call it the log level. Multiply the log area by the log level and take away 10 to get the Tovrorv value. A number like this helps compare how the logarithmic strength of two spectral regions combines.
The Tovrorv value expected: 190.4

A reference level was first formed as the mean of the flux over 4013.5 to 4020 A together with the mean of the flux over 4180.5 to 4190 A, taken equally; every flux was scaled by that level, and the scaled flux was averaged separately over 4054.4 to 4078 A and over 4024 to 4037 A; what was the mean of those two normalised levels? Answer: 1.01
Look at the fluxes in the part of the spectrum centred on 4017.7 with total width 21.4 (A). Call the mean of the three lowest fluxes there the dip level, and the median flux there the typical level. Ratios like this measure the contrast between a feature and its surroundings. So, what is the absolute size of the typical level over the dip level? 1.11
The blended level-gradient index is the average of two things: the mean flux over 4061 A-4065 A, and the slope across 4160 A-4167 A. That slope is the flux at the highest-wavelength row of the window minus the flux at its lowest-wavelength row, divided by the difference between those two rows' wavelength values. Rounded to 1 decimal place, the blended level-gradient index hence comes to 13.6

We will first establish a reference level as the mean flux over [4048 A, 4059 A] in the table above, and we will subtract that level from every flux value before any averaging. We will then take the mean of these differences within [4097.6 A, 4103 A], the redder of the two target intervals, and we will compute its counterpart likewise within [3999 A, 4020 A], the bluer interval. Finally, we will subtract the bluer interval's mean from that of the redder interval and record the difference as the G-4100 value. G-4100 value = -4.1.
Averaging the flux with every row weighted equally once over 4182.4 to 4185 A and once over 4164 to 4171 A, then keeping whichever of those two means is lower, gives 29.2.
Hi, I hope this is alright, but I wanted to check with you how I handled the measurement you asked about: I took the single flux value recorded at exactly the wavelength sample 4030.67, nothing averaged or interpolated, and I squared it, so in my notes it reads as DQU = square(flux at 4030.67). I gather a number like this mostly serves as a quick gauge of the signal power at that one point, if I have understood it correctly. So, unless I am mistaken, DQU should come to 987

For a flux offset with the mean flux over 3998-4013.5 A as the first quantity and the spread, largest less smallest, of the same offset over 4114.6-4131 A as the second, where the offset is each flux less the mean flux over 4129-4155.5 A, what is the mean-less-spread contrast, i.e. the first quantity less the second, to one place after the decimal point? -6.4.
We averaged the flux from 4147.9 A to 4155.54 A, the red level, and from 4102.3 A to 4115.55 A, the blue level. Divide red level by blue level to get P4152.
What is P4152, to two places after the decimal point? 1.18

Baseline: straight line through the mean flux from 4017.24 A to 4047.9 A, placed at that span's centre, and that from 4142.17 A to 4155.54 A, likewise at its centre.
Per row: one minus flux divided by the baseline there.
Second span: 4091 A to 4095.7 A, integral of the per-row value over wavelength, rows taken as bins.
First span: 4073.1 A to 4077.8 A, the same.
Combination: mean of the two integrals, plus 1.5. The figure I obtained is 1.86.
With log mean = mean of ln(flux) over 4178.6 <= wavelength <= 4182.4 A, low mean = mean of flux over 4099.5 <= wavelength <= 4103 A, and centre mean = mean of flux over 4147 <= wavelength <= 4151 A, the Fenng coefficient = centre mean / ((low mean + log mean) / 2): 2.31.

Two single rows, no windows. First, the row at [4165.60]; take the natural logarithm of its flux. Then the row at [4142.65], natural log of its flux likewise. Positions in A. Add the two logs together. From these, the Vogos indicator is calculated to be 6.75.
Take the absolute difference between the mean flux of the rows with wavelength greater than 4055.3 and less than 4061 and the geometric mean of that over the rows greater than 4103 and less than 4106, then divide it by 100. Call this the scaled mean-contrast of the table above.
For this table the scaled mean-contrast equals 0.04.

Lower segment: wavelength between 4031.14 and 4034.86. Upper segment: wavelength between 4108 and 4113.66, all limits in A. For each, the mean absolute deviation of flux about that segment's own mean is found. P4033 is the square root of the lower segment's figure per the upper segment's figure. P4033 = 0.83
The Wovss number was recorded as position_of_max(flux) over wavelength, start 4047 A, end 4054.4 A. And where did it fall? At 4053.94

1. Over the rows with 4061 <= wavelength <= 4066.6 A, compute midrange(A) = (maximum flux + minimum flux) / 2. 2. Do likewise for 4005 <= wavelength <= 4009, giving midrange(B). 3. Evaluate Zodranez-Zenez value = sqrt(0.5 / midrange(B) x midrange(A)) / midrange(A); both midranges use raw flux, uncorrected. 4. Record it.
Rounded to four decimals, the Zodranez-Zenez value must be 0.0257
